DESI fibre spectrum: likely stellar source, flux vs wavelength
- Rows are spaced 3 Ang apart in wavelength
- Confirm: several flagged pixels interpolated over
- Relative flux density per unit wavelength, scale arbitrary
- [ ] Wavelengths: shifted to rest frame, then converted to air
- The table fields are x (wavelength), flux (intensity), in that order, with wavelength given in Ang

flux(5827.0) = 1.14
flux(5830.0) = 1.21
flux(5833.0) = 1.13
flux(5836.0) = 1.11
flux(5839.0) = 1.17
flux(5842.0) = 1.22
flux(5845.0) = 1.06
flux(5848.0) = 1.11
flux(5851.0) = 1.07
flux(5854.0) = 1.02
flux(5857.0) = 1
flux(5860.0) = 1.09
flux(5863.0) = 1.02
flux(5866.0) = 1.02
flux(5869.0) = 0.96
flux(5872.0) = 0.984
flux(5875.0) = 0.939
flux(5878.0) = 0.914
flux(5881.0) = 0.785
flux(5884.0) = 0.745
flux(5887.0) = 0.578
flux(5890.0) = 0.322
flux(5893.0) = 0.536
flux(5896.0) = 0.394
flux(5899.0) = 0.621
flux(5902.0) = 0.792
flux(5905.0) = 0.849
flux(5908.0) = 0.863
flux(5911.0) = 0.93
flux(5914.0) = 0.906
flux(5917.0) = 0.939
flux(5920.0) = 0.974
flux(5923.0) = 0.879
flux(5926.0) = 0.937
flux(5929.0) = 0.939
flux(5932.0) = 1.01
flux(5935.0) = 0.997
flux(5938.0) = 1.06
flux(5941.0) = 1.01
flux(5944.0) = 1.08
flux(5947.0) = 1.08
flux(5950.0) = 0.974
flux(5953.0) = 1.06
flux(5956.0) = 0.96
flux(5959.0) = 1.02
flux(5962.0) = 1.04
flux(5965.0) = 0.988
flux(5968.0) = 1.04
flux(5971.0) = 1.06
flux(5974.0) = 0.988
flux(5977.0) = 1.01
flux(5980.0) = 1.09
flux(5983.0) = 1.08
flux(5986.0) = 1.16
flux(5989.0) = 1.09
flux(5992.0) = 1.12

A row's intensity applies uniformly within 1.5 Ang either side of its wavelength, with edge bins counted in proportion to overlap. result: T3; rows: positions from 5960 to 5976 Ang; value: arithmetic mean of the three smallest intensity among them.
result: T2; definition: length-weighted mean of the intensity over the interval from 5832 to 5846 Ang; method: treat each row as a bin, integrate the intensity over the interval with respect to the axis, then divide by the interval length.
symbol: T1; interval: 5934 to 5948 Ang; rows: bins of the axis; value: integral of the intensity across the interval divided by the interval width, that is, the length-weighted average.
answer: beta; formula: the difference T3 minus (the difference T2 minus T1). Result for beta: 0.91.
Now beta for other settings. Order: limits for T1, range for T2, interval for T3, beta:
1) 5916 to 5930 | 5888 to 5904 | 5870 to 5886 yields 1.20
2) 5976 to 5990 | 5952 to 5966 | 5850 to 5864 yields 1.09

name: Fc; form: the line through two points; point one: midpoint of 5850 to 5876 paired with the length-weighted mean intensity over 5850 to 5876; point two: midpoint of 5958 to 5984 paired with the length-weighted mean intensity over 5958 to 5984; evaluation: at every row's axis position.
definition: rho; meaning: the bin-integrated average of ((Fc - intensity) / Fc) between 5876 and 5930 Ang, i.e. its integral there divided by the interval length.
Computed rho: 0.24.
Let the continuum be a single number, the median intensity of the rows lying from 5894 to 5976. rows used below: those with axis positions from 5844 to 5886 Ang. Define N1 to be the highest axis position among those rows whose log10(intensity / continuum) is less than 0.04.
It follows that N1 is 5884.0 Ang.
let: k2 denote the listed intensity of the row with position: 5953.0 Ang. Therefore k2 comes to 1.06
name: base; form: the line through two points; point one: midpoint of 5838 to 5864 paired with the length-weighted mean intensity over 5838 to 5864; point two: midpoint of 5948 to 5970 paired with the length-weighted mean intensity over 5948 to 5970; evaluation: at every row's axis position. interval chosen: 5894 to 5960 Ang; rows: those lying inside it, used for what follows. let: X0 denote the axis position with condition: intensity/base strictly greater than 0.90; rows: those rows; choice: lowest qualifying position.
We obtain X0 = 5917.0 Ang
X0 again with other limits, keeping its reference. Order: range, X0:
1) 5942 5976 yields 5944.0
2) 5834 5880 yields 5836.0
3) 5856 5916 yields 5857.0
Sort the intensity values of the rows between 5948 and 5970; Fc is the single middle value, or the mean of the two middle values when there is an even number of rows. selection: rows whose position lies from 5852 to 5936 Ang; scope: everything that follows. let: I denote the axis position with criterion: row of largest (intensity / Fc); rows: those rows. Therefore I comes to 5860.0 Ang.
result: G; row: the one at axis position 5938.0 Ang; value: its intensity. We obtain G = 1.06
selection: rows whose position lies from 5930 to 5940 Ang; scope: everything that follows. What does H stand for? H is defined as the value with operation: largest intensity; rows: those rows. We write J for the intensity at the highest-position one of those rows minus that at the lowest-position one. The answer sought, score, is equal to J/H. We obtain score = 0.05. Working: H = 1.06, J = 0.05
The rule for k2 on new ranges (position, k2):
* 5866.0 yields 1.02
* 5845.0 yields 1.06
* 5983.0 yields 1.08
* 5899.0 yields 0.621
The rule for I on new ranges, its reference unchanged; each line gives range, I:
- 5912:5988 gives 5986.0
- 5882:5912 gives 5911.0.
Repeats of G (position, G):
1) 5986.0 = 1.16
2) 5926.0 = 0.937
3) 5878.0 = 0.914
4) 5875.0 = 0.939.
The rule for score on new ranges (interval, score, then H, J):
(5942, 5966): -0.09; 1.08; -0.09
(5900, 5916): 0.12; 0.93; 0.11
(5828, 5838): -0.08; 1.21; -0.10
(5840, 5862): -0.11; 1.22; -0.13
